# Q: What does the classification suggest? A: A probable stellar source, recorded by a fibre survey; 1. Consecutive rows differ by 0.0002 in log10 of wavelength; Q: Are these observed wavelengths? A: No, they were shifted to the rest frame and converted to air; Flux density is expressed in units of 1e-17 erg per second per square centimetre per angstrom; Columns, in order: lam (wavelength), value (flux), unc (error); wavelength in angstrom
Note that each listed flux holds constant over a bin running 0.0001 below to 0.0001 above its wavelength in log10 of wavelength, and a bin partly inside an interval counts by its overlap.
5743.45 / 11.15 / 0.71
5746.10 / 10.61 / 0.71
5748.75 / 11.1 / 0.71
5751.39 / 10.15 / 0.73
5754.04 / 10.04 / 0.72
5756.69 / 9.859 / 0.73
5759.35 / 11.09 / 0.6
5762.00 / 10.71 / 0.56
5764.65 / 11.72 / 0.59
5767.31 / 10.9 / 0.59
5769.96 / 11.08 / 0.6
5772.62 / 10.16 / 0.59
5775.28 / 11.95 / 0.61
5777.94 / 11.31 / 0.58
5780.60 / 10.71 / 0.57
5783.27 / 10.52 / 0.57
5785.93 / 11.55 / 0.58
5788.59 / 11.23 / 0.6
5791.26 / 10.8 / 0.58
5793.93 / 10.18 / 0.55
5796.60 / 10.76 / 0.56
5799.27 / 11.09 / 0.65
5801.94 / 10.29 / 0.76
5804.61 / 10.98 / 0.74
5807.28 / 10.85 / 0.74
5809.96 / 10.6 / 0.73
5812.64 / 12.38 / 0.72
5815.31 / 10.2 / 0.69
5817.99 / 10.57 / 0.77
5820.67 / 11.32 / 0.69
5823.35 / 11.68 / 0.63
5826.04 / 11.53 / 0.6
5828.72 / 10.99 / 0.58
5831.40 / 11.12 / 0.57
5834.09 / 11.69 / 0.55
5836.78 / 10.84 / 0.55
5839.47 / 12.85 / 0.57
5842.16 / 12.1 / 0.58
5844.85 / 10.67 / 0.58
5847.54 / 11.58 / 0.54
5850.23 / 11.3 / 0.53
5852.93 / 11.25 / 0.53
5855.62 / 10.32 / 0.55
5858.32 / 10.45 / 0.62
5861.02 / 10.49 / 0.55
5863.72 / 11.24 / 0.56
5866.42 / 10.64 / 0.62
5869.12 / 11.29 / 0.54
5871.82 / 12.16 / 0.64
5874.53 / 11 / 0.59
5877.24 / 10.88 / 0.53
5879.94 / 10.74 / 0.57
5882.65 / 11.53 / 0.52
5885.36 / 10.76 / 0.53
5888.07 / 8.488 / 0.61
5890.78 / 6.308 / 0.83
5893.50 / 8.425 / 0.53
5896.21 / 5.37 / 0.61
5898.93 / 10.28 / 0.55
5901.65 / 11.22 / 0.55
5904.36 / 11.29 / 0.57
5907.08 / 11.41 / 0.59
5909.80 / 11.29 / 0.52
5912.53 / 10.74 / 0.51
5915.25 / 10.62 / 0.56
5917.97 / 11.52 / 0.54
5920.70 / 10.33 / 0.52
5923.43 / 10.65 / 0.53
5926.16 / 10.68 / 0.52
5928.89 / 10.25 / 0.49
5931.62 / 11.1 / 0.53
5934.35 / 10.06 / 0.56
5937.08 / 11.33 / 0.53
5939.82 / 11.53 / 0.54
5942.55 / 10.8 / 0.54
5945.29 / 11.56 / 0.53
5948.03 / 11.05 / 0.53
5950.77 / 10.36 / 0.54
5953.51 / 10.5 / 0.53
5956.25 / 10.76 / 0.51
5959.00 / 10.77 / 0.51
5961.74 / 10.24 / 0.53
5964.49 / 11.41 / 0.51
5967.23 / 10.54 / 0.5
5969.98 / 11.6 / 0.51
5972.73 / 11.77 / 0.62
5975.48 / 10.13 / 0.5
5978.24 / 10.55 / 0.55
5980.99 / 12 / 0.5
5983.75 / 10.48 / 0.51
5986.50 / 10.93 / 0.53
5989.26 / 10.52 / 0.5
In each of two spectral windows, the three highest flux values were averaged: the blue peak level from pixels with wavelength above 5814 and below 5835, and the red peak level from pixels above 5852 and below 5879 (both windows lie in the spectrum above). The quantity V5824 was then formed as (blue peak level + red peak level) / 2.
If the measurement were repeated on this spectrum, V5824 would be 11.6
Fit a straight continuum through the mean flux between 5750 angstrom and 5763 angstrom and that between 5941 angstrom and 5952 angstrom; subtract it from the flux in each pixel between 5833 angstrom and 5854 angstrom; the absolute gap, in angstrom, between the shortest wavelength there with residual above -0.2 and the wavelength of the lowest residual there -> 10.8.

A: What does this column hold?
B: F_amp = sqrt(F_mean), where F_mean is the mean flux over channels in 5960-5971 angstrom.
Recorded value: 3.31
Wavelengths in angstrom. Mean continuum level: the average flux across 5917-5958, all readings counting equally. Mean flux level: 10.8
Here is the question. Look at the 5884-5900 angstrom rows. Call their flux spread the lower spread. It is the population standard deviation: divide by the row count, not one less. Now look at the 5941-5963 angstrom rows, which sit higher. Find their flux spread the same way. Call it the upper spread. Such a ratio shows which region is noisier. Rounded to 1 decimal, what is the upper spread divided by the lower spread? 0.2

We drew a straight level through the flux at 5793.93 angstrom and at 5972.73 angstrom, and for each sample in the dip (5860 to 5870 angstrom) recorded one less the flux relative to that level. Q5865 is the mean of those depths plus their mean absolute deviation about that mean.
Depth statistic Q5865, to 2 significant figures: 0.022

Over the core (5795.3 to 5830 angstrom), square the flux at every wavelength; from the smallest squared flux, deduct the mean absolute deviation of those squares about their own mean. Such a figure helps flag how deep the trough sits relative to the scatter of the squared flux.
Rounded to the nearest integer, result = 94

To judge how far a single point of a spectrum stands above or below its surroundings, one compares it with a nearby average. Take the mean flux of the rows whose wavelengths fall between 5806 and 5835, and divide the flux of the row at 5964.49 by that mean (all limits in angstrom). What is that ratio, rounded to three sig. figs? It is 1.02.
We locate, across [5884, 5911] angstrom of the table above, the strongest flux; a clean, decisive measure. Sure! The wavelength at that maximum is 5907.08 angstrom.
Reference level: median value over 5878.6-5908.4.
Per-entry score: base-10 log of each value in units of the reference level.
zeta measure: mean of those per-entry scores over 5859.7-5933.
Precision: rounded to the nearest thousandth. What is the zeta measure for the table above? -0.020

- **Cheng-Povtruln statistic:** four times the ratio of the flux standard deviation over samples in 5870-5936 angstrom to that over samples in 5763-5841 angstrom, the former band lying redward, 10.0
